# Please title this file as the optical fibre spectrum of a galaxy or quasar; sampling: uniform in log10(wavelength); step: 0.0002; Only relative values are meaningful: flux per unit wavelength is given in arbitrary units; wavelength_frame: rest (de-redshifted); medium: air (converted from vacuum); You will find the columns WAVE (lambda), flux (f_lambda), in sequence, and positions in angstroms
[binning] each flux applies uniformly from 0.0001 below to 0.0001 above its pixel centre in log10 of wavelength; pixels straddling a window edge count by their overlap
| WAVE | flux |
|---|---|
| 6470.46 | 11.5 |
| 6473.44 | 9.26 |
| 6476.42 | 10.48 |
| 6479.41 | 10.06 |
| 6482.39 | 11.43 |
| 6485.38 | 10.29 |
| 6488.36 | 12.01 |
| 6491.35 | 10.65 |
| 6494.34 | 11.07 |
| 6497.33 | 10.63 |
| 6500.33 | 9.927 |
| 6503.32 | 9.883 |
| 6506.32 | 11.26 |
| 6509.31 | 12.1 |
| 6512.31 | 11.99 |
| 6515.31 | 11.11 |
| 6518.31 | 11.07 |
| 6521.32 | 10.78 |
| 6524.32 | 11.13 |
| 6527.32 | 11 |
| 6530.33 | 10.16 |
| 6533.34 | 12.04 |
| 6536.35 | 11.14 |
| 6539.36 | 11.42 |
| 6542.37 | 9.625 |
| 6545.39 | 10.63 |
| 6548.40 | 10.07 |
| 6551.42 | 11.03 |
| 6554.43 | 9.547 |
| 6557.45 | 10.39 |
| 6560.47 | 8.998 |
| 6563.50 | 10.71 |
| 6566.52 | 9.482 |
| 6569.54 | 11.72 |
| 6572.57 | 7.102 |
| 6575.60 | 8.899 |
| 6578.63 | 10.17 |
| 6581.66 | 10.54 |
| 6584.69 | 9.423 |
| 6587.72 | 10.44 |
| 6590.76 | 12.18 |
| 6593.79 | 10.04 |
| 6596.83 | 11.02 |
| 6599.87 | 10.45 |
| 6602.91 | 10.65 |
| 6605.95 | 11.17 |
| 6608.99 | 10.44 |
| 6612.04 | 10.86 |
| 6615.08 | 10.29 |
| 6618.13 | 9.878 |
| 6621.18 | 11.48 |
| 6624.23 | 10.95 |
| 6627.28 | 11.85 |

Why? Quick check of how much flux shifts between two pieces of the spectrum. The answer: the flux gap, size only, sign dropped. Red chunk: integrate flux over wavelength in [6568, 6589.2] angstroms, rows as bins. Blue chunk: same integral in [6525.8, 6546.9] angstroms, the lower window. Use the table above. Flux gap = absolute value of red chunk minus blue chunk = 22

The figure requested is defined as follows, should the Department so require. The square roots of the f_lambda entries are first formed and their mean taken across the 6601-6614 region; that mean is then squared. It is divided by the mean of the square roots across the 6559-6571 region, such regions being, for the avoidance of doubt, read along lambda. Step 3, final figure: 3.37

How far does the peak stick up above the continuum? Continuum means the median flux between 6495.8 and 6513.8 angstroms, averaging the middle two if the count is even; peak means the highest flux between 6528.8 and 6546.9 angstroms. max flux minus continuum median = 1.1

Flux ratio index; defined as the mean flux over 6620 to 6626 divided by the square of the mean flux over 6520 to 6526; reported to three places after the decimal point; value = 0.093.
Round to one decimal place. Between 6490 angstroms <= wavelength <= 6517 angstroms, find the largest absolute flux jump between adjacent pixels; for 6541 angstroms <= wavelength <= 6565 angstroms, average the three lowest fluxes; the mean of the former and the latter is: 5.4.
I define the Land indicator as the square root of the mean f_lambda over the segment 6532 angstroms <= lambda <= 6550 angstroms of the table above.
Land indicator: 3.29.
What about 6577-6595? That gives 3.24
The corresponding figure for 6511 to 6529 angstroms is 3.34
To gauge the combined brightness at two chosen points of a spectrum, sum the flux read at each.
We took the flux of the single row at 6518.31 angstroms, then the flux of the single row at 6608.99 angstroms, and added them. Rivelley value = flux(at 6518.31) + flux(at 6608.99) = 21.5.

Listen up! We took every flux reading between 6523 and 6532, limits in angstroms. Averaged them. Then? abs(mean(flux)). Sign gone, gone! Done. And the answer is 10.8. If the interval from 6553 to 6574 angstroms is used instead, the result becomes 9.7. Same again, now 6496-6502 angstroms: 10.3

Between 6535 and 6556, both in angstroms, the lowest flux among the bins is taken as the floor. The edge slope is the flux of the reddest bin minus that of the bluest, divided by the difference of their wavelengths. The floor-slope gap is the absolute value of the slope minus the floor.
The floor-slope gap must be 9.6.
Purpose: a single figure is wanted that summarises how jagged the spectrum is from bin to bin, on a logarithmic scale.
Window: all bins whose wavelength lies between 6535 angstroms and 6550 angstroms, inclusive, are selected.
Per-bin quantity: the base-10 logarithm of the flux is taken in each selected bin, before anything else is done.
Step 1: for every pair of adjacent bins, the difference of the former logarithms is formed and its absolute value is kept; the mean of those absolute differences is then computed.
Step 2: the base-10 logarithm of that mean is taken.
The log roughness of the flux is -1.42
